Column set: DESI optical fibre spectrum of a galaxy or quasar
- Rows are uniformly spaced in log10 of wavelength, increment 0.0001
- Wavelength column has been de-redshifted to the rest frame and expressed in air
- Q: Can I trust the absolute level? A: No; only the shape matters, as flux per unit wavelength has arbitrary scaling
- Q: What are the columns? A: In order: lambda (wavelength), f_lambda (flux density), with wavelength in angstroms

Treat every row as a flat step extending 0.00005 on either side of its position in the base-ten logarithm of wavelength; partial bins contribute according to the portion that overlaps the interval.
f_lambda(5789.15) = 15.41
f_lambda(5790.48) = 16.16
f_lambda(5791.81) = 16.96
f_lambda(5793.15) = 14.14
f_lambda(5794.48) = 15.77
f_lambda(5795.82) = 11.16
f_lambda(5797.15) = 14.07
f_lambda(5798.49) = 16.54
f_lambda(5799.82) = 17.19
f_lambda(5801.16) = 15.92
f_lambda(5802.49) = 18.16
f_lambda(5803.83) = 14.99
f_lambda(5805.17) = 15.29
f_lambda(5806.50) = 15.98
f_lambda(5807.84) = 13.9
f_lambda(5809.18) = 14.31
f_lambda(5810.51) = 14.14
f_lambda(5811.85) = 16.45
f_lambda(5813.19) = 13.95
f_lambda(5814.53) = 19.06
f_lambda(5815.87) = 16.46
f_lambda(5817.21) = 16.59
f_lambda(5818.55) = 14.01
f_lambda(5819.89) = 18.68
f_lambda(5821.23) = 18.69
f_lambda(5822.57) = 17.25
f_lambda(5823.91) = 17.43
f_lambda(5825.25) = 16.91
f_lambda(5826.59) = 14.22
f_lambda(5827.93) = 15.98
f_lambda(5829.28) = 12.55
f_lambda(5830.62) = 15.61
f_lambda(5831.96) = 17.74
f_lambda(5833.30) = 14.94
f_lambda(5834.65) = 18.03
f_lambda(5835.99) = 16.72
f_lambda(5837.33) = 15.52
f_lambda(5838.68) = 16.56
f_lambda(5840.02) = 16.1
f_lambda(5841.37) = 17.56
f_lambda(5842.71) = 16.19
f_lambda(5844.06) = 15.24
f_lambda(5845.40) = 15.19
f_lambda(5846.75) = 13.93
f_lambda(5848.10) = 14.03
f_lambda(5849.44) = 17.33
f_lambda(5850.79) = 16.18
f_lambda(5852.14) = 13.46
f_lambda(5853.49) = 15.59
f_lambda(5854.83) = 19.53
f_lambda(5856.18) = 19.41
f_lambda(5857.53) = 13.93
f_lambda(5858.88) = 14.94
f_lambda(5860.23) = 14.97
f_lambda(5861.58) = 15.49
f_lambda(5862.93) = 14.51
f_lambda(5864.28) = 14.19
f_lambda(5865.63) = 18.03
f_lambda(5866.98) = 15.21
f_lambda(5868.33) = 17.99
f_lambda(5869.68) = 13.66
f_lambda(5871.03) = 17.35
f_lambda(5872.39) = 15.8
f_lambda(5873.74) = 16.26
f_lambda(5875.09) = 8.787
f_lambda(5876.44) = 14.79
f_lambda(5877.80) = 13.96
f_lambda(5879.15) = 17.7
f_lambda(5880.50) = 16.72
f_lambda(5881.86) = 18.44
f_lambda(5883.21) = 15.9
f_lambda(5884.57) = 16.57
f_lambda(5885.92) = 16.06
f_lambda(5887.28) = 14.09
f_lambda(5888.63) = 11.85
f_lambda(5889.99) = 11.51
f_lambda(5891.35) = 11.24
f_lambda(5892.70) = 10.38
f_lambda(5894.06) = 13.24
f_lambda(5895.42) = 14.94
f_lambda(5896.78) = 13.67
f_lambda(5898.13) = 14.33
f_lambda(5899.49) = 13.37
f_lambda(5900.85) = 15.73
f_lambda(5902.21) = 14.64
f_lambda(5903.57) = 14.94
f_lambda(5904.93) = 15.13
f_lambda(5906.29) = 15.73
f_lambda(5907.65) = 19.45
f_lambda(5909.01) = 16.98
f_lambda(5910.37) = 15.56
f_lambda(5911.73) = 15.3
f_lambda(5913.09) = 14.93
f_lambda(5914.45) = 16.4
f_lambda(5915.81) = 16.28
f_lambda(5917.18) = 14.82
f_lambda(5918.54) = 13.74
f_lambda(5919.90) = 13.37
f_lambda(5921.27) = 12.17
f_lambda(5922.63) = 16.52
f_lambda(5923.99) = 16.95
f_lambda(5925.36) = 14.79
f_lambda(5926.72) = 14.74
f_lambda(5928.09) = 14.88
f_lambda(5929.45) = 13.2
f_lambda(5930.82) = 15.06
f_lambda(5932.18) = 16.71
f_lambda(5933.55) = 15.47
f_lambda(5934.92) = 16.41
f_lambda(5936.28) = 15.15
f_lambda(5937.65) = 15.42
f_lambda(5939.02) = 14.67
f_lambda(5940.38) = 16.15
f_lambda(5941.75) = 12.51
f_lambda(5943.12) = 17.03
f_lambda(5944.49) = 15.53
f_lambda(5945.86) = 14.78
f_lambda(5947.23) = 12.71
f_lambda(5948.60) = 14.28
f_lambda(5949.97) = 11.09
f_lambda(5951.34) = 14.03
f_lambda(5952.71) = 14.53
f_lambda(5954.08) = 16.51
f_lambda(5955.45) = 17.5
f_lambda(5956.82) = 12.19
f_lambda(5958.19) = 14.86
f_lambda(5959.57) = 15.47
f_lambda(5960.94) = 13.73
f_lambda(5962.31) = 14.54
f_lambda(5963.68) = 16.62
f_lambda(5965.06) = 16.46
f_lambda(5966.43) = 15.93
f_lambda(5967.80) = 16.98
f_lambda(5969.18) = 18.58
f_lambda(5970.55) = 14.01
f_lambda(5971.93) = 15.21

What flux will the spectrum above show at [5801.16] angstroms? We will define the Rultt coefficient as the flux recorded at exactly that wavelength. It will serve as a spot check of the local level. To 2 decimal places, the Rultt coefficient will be 15.92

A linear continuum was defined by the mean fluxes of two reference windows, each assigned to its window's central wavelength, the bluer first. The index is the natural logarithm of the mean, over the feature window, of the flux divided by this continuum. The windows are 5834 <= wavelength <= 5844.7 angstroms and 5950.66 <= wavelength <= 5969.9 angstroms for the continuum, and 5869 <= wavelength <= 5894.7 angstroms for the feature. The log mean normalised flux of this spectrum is -0.11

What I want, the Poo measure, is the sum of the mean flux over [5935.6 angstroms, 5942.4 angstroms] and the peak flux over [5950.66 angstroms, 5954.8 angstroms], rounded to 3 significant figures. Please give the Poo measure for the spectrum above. 31.3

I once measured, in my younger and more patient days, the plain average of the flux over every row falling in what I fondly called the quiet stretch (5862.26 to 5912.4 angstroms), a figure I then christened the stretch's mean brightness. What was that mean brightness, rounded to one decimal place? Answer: 15.0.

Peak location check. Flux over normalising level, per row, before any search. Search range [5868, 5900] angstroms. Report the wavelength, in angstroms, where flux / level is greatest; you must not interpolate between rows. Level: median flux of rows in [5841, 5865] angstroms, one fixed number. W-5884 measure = 5881.86 angstroms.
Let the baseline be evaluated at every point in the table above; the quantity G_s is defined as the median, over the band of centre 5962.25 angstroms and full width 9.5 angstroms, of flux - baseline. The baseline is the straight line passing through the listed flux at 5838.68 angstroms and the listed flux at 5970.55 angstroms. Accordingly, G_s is 1.2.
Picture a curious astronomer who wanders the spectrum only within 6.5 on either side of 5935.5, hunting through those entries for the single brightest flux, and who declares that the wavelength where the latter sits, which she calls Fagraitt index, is 5932.18 angstroms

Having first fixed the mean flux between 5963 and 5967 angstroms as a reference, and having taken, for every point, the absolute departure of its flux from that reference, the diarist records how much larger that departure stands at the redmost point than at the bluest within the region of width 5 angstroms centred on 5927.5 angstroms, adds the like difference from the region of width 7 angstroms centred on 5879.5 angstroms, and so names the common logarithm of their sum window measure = 0.33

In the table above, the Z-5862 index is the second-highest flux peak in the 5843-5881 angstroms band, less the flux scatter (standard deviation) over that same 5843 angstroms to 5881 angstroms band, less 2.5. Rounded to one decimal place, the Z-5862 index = 14.8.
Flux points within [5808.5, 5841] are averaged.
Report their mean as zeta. 16.2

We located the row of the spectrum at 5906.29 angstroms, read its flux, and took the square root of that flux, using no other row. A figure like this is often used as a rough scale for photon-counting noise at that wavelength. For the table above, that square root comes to 3.97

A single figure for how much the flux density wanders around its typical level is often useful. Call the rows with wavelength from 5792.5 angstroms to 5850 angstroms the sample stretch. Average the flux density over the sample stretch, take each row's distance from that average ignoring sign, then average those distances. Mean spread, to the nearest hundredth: 1.37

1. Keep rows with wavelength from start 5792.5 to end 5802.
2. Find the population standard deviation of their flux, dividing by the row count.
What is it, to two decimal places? 1.89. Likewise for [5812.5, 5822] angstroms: 2.01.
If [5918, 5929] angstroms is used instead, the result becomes 1.48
